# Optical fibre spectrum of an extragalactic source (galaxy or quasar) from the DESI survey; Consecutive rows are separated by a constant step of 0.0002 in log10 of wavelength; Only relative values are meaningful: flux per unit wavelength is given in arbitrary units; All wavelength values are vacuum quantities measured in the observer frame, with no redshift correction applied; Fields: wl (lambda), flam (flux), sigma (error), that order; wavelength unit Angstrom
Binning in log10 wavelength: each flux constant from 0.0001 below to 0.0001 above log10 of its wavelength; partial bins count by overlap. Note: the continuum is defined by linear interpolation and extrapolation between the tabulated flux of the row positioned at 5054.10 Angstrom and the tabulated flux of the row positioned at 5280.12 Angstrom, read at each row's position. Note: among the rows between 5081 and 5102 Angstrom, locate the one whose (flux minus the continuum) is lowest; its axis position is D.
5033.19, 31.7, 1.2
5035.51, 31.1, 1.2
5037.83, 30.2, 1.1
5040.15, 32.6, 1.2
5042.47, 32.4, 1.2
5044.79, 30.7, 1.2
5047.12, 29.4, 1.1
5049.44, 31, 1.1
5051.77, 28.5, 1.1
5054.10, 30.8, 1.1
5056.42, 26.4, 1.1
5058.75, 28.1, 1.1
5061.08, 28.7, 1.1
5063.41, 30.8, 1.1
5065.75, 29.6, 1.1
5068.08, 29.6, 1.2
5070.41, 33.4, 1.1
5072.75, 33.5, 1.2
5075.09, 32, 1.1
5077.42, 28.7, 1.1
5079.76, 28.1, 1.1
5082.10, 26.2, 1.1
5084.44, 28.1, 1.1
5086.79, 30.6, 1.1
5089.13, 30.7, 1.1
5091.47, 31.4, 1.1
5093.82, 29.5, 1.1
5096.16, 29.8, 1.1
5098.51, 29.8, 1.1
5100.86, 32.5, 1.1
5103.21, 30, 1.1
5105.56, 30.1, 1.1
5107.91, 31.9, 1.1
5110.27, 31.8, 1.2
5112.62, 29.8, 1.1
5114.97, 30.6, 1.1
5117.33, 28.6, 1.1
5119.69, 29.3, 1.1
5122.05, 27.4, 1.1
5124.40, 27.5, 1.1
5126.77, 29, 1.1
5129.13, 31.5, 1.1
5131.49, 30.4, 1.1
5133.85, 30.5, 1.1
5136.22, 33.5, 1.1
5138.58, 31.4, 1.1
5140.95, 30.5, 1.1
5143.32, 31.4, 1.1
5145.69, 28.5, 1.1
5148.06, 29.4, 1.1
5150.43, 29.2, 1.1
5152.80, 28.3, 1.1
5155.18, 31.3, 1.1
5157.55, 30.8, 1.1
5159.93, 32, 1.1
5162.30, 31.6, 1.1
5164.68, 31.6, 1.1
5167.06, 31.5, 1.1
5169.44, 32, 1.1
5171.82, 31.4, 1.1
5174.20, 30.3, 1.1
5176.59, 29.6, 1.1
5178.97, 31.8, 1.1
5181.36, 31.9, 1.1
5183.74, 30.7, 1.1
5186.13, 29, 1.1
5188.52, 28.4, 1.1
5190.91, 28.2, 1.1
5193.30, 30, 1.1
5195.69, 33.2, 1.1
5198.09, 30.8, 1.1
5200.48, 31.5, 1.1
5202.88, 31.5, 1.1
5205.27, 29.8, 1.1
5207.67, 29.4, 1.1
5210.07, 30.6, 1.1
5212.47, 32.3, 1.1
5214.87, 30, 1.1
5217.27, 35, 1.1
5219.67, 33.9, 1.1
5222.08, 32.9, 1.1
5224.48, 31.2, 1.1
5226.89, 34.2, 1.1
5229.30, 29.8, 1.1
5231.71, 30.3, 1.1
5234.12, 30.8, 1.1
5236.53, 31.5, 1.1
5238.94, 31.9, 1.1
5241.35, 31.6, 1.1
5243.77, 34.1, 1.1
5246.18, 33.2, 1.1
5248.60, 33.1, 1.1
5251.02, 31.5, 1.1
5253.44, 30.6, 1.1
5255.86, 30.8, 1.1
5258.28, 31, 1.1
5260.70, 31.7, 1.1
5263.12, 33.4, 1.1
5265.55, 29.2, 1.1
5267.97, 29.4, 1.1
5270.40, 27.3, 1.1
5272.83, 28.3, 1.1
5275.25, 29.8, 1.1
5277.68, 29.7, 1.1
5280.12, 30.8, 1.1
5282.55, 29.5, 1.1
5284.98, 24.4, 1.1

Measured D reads 5082.10 Angstrom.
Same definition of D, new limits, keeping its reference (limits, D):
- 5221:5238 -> 5229.30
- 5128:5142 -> 5131.49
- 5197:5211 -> 5207.67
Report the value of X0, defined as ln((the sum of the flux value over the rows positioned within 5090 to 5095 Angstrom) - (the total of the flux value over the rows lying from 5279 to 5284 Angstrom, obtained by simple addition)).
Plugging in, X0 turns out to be -0.5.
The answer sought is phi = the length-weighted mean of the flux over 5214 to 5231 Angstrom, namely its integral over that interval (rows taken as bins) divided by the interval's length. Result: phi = 32.4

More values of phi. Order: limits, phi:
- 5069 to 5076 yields 32.9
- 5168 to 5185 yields 31.1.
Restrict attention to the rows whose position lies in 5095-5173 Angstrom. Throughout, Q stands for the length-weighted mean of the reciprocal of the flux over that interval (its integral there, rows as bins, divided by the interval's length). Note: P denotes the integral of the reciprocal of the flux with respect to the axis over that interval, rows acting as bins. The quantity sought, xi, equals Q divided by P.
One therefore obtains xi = 0.013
